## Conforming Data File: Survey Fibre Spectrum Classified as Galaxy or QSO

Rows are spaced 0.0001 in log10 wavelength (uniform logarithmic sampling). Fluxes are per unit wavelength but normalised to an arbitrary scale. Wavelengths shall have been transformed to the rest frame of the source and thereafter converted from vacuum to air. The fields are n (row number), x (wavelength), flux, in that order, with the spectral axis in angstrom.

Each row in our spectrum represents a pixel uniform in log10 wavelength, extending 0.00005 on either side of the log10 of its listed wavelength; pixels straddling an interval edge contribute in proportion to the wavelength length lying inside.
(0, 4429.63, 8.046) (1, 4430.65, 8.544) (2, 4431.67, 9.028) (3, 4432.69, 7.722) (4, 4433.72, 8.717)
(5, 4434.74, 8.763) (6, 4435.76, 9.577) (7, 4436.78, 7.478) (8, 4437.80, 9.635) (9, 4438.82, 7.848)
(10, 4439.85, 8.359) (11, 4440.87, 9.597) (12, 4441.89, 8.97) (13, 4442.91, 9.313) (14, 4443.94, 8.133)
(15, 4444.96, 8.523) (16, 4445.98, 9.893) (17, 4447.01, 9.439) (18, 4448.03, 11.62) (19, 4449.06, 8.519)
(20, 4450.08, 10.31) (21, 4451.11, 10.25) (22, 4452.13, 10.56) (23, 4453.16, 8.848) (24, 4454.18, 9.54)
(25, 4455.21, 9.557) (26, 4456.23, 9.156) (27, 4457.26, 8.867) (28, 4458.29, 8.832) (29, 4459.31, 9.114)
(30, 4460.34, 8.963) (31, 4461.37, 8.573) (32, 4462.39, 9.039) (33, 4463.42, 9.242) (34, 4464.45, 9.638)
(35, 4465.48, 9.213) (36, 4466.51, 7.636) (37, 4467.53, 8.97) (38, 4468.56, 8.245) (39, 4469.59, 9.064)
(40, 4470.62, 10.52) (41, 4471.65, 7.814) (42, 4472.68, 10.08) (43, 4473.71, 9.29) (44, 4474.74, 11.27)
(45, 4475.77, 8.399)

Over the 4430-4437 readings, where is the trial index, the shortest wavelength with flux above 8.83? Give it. 4431.67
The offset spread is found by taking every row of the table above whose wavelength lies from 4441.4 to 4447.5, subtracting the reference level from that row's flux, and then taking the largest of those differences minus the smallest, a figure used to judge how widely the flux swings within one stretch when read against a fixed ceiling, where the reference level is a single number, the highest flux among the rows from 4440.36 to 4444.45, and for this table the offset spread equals 1.8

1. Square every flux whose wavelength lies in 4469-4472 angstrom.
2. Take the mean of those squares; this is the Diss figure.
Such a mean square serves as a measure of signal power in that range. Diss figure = 85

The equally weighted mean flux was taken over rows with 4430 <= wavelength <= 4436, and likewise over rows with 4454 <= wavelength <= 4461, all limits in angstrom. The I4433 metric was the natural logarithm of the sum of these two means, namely 2.88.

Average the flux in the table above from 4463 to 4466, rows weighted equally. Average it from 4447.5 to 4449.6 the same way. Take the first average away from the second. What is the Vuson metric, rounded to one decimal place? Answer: 0.7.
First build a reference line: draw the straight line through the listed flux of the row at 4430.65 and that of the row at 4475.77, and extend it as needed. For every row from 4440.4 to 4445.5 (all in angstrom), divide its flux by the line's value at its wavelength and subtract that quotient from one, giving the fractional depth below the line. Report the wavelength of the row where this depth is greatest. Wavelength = 4443.94 angstrom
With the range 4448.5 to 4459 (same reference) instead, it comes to 4449.06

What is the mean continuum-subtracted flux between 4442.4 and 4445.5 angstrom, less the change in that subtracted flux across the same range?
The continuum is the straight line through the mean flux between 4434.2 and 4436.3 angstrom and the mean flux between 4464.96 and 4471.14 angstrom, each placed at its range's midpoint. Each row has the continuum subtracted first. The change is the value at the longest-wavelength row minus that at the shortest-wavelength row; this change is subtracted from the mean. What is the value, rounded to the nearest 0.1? 0.3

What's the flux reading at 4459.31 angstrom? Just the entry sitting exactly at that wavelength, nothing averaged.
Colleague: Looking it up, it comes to 9.114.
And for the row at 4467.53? 8.97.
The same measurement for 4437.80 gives 9.635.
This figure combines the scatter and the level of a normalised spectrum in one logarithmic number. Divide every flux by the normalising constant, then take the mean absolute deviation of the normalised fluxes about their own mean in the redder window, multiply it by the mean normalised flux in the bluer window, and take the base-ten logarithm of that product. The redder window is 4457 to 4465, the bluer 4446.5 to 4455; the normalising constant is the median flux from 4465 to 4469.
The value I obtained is -1.52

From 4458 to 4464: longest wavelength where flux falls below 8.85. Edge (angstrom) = 4461.37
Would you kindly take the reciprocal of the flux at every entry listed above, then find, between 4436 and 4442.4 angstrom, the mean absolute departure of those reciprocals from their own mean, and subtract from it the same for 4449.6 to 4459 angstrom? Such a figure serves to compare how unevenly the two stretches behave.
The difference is 0.0041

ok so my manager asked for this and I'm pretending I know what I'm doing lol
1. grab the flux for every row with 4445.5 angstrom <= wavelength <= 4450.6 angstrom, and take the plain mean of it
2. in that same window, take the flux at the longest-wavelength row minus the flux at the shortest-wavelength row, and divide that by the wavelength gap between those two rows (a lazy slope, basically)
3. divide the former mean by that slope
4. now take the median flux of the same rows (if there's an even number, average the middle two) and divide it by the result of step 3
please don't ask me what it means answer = 0.10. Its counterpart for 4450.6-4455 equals -0.23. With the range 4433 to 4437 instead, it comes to -0.41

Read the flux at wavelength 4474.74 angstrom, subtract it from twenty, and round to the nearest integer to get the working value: 9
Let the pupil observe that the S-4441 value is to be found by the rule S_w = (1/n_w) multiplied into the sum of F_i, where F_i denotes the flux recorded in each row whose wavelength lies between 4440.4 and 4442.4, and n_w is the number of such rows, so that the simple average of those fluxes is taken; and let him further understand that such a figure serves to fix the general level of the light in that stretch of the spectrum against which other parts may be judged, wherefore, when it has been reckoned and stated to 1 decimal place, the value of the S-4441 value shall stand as 9.3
